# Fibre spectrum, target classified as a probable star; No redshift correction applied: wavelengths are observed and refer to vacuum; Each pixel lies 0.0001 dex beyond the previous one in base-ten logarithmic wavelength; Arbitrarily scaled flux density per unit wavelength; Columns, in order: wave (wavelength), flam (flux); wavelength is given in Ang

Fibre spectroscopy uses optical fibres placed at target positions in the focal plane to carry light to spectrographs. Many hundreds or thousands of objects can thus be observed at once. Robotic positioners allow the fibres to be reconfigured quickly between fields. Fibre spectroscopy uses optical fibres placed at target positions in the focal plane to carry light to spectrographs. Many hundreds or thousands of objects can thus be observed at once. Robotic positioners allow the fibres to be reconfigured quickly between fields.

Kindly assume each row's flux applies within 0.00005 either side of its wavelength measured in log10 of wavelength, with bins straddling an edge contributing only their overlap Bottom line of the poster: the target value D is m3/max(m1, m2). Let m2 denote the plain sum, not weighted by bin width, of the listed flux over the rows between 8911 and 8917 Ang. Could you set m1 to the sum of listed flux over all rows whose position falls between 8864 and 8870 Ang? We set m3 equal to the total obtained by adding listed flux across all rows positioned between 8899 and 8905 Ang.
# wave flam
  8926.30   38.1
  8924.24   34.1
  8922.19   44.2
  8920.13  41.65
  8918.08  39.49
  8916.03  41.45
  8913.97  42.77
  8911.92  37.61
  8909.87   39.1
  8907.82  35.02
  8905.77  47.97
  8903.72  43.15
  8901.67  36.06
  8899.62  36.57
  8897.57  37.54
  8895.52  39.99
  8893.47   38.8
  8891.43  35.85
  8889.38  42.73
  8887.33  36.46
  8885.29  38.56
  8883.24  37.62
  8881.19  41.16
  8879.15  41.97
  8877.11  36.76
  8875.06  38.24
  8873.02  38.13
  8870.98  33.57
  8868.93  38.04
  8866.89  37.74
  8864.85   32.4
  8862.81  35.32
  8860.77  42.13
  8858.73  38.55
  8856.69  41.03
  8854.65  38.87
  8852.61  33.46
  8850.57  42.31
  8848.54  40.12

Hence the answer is 0.95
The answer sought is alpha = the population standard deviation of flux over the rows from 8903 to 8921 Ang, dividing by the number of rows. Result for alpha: 3.5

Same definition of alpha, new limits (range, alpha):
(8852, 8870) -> 3.1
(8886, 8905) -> 2.7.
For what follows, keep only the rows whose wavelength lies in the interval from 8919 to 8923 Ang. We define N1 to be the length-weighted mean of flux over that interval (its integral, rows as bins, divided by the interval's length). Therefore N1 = 42.7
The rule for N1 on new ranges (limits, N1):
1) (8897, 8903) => 37.0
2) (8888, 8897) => 39.1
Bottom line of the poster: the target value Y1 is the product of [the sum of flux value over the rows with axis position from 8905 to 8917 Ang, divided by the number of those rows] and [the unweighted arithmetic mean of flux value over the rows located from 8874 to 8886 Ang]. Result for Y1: 1588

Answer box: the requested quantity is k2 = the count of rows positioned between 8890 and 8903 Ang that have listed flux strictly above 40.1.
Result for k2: 0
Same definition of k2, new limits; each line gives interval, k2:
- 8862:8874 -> 0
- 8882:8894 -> 1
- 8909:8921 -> 3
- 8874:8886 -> 2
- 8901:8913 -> 2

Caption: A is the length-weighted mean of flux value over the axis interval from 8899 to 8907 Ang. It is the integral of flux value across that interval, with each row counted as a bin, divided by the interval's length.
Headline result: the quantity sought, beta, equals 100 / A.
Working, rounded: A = 41.0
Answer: 2.44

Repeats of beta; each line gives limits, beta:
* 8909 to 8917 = 2.49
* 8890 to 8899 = 2.62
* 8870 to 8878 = 2.73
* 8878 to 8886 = 2.51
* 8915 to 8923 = 2.40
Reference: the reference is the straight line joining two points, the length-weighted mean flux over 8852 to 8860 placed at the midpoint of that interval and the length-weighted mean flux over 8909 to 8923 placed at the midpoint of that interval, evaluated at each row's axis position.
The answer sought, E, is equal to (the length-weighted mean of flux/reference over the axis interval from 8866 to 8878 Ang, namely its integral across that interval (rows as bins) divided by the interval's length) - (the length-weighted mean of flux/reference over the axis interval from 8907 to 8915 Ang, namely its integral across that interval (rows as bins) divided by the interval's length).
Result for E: 0.00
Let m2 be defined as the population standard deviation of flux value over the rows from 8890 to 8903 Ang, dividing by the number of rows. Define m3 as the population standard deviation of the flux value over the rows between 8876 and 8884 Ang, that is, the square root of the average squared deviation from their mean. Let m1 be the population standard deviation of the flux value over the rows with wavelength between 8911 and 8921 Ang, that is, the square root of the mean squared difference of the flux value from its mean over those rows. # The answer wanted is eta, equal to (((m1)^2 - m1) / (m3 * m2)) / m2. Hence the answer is 0.3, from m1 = 1.8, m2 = 1.5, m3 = 2.23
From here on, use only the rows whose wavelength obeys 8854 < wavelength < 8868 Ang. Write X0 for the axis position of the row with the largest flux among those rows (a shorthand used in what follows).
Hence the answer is 8860.77 Ang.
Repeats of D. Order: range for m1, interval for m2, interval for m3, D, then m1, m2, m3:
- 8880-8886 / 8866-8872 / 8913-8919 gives 1.05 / 117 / 109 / 124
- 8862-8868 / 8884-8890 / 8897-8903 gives 0.94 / 105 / 118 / 110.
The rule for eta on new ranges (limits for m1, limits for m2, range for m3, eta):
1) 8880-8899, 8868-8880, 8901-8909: 0.1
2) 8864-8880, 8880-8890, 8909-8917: 0.5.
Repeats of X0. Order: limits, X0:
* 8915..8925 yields 8922.19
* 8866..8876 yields 8875.06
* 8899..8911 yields 8905.77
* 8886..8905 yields 8903.72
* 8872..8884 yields 8879.15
